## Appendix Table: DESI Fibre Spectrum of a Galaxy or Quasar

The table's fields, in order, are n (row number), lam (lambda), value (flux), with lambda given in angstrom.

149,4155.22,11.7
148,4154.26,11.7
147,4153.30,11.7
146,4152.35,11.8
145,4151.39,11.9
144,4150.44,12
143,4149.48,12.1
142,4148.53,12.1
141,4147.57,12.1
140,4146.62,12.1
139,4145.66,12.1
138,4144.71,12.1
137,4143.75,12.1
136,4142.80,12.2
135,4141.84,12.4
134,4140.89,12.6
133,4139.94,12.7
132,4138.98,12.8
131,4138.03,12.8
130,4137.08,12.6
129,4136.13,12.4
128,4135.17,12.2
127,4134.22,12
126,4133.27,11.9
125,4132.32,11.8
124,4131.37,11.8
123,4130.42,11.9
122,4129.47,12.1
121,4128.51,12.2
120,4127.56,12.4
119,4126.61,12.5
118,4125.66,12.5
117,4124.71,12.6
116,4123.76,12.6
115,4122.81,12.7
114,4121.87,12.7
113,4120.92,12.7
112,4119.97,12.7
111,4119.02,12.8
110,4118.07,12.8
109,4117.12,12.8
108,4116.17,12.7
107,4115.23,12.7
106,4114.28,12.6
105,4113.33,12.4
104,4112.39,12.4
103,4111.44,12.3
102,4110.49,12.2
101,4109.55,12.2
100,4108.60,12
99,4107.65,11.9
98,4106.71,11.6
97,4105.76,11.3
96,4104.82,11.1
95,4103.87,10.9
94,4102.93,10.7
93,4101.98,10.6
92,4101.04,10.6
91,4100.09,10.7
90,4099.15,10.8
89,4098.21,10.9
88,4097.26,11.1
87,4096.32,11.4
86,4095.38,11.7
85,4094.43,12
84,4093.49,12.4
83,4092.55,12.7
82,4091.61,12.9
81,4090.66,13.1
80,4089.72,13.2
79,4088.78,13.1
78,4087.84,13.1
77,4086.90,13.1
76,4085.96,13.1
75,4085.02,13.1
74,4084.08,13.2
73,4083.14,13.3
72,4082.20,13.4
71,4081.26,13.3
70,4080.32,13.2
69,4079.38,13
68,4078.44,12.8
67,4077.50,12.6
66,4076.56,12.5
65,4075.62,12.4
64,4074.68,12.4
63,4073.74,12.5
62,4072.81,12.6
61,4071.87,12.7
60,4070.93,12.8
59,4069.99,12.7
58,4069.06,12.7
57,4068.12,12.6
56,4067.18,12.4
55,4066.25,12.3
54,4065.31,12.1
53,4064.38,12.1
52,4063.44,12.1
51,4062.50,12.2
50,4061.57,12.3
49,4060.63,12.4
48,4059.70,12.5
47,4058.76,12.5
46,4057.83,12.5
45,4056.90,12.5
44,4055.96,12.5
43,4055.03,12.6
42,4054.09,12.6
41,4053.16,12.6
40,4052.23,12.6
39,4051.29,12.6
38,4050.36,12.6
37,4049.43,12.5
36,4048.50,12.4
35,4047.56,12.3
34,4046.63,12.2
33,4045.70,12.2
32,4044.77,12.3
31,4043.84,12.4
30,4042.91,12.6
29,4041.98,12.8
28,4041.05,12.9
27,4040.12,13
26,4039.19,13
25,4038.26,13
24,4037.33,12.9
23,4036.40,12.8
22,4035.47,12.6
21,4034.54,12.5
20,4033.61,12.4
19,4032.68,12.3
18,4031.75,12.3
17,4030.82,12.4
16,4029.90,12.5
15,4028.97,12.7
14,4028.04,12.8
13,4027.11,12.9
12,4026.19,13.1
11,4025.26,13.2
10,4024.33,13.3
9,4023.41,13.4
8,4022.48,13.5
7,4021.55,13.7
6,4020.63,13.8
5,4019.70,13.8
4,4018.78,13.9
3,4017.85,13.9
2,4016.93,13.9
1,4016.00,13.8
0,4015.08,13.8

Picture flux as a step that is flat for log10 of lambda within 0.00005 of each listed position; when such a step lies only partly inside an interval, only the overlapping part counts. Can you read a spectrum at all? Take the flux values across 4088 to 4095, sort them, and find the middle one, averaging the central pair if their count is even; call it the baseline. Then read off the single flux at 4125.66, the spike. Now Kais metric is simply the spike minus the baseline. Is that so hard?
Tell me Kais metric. -0.40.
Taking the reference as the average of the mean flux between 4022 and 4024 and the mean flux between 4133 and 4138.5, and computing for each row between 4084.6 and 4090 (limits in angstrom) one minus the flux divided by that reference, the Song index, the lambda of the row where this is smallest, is 4089.72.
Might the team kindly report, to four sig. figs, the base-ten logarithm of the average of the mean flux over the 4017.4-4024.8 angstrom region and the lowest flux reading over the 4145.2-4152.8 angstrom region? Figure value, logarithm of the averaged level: 1.105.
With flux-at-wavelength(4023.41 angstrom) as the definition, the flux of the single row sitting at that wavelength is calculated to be 13.4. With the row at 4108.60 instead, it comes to 12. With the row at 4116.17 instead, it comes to 12.7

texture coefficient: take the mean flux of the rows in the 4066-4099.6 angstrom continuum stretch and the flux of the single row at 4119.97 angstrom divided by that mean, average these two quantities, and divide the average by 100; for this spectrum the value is 0.0680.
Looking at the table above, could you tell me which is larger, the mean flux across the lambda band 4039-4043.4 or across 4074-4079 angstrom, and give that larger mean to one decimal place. 12.9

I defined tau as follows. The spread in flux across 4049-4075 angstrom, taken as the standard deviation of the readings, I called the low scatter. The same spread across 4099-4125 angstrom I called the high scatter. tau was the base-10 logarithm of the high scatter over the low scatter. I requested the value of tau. 0.63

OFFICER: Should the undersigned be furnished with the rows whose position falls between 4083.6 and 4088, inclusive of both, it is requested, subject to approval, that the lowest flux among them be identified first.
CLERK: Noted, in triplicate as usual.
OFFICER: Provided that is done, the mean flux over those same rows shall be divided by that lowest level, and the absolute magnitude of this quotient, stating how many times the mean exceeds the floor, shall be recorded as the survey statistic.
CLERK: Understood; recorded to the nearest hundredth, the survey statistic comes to 1.00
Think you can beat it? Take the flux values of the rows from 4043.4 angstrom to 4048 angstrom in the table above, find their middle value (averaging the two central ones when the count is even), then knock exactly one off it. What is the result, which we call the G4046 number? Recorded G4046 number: 11.30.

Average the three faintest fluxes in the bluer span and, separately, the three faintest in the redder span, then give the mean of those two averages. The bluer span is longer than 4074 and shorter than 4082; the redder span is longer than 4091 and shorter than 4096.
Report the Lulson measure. 12.2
